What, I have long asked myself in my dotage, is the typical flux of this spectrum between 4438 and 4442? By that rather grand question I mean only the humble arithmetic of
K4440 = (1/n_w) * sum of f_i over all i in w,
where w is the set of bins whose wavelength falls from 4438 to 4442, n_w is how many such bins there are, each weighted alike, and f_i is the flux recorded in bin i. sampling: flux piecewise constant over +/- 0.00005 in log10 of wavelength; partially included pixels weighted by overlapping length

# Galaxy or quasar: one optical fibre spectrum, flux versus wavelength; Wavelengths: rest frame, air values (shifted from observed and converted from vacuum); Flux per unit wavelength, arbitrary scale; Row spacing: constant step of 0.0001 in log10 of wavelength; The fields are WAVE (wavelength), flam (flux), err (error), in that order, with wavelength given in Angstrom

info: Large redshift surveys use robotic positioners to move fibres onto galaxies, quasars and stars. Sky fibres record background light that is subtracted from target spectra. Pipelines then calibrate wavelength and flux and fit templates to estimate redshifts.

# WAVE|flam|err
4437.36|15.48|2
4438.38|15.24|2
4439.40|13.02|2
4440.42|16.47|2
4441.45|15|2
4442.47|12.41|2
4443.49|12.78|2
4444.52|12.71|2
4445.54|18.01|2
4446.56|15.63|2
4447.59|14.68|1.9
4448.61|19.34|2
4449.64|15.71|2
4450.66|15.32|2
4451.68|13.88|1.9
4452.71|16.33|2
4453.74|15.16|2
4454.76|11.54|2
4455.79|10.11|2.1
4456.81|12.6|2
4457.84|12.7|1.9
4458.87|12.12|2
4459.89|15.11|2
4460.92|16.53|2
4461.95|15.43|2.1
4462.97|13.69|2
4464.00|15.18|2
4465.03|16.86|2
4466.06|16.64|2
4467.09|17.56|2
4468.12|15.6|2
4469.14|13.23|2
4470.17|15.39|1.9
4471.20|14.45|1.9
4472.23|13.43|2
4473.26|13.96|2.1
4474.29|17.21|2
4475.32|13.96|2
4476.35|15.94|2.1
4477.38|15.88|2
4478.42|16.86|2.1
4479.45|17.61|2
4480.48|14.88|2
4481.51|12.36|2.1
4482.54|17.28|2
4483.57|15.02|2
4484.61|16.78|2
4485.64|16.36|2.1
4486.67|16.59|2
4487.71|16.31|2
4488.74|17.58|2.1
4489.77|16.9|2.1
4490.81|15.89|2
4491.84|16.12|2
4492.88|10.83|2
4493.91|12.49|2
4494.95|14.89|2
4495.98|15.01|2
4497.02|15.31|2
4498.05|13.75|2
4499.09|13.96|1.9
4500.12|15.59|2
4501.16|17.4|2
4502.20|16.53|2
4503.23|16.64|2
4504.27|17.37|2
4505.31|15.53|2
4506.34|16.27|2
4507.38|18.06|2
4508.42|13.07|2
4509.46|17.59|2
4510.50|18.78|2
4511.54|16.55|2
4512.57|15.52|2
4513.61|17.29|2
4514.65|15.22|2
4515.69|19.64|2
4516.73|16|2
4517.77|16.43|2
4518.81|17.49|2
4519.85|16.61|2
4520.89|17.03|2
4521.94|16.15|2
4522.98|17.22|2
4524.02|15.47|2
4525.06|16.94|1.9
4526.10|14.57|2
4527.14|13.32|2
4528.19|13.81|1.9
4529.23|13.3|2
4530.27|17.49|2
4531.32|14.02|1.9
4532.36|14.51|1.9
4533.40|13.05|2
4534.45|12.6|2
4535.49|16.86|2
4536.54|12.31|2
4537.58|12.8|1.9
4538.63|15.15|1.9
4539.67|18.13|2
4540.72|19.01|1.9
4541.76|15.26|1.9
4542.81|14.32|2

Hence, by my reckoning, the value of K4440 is 14.9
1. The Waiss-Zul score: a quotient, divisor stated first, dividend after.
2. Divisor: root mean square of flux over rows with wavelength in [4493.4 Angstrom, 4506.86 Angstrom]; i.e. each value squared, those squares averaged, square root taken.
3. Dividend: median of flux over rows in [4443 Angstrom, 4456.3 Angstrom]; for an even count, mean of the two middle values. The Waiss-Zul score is 0.98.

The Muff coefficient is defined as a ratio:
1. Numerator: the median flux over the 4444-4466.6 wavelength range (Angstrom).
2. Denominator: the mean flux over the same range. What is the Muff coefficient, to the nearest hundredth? 1.03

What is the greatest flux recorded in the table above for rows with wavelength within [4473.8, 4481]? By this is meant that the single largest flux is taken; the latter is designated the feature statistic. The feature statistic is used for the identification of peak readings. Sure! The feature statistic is 17.61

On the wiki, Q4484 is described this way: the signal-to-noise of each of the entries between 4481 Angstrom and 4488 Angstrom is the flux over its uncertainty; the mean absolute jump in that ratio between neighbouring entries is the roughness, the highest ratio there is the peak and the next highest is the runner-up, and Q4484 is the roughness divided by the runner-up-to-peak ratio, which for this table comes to 1.03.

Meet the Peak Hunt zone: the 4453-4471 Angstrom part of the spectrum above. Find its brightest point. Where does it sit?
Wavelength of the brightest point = 4467.09 Angstrom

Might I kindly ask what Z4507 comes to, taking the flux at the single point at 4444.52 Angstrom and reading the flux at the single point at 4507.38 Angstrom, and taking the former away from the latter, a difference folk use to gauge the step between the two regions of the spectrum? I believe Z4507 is 5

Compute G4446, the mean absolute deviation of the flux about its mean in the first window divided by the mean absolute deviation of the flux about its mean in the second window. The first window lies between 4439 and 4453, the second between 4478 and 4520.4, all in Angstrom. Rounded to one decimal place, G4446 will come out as 1.2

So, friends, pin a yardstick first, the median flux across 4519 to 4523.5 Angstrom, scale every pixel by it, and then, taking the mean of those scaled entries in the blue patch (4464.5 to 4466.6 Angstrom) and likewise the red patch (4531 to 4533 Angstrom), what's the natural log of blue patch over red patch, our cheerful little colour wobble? 0.16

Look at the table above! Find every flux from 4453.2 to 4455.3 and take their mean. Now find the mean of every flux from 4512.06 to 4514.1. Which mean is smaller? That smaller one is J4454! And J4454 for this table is 13.3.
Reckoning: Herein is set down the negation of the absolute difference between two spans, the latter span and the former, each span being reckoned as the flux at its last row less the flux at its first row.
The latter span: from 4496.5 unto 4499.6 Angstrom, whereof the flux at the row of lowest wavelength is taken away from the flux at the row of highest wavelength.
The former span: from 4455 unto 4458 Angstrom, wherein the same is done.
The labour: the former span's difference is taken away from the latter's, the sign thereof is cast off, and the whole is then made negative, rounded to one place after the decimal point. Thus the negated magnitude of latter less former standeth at -3.9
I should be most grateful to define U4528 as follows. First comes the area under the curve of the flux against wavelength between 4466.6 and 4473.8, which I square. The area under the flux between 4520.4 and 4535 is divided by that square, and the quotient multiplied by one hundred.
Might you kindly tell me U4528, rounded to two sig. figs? 1.9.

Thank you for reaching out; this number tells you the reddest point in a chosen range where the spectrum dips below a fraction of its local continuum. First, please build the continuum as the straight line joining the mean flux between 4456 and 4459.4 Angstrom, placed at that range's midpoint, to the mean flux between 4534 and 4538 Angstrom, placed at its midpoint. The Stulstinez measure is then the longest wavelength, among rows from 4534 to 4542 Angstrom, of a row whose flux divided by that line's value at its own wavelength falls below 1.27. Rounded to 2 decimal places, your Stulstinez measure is 4541.76 Angstrom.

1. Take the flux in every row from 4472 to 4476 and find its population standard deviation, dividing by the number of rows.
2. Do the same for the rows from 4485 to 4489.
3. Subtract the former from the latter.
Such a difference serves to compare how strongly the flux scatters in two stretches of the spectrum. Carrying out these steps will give -1.0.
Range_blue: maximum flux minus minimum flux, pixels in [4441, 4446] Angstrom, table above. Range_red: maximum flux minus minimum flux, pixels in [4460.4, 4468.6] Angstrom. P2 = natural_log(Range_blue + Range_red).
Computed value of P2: 2.25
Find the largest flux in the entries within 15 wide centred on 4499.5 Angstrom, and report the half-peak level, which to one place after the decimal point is 8.7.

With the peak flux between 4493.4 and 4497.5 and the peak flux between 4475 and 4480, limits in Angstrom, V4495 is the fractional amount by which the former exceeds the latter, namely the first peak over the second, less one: -0.13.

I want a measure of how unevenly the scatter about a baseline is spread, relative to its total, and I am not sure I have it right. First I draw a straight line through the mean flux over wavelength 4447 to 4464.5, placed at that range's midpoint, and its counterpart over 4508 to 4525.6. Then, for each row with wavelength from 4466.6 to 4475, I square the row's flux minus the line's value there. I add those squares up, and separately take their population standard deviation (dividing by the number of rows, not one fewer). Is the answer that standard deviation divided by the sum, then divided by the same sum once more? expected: 0.0061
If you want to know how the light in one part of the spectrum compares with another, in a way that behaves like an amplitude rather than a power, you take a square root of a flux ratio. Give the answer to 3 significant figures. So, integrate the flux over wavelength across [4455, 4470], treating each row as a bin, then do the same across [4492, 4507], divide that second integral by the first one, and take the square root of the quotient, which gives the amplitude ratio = 1.02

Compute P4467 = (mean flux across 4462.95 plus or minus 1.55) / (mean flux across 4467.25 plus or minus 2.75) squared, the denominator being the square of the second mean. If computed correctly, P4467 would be 0.058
